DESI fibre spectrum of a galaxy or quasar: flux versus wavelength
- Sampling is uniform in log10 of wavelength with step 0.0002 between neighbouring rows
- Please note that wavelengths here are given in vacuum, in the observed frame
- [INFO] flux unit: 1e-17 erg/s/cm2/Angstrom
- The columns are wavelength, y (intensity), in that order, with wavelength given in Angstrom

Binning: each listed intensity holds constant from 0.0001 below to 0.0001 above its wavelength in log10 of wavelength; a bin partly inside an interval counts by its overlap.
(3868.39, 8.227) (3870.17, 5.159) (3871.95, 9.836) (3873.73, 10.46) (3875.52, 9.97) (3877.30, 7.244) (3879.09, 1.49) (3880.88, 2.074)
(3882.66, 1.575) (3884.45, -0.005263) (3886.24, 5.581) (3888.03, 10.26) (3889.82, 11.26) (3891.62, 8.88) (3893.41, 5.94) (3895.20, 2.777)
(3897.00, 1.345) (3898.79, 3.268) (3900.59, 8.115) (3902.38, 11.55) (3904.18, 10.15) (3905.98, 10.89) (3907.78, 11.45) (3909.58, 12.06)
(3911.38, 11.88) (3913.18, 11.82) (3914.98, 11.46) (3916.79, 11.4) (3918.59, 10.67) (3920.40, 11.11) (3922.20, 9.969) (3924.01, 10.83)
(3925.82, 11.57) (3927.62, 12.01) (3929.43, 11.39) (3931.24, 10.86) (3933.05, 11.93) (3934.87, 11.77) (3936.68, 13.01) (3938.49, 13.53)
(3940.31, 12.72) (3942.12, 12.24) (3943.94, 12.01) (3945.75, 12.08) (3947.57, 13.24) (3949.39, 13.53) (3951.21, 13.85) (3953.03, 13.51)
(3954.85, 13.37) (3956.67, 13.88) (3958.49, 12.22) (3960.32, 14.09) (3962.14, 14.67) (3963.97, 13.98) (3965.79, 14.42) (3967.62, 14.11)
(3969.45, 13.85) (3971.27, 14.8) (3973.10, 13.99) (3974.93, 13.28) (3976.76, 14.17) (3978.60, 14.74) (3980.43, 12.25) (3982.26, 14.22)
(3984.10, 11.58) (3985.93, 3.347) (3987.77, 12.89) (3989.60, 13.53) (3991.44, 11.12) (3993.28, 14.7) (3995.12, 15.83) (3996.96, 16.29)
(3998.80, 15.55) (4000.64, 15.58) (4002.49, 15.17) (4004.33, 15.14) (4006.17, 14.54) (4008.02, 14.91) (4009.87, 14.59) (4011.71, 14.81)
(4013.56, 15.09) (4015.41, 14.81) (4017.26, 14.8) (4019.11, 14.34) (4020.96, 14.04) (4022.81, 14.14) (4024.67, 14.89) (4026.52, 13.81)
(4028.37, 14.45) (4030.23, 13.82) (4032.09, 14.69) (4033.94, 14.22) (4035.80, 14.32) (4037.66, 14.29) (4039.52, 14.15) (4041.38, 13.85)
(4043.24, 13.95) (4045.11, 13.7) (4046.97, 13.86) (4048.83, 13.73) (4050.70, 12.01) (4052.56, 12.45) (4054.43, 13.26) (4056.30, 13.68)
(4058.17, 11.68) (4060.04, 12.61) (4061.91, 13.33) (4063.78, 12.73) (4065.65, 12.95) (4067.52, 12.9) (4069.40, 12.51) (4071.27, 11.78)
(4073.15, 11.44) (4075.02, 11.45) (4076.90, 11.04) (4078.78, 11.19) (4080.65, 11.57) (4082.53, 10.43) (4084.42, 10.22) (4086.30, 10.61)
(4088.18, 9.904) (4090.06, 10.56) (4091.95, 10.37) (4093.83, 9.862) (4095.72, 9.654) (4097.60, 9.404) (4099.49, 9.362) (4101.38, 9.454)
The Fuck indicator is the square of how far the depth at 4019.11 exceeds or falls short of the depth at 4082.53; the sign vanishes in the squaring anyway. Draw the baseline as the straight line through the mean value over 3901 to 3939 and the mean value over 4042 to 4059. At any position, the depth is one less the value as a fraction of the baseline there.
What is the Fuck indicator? 0.13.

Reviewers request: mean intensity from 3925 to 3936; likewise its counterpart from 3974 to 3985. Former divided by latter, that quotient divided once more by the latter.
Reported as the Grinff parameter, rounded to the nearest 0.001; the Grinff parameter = 0.065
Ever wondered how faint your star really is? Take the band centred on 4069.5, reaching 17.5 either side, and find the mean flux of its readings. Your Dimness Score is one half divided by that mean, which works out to 0.0417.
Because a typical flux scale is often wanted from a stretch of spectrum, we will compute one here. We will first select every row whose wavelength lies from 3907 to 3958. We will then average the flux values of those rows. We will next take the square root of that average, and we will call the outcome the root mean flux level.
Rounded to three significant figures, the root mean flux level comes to 3.48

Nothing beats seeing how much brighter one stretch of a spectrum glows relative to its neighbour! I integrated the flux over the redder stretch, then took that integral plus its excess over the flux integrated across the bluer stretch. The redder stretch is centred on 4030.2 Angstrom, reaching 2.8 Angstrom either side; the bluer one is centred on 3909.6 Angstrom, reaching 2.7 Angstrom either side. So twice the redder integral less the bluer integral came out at 96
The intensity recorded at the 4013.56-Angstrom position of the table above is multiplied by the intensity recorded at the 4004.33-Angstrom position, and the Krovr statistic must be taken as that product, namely 228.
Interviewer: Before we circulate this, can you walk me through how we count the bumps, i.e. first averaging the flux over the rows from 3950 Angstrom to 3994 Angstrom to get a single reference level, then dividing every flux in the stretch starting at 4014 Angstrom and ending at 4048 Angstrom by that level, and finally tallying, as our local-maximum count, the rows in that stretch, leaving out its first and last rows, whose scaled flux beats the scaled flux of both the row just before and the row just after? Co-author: 5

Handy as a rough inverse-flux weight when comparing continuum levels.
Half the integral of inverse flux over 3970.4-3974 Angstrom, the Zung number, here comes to 0.13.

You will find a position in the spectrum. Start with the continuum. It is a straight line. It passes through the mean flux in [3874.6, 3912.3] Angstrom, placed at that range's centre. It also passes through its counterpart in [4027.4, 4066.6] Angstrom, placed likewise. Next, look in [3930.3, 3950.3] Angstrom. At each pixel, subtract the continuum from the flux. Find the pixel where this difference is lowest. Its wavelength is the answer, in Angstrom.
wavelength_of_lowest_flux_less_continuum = 3931.24 Angstrom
